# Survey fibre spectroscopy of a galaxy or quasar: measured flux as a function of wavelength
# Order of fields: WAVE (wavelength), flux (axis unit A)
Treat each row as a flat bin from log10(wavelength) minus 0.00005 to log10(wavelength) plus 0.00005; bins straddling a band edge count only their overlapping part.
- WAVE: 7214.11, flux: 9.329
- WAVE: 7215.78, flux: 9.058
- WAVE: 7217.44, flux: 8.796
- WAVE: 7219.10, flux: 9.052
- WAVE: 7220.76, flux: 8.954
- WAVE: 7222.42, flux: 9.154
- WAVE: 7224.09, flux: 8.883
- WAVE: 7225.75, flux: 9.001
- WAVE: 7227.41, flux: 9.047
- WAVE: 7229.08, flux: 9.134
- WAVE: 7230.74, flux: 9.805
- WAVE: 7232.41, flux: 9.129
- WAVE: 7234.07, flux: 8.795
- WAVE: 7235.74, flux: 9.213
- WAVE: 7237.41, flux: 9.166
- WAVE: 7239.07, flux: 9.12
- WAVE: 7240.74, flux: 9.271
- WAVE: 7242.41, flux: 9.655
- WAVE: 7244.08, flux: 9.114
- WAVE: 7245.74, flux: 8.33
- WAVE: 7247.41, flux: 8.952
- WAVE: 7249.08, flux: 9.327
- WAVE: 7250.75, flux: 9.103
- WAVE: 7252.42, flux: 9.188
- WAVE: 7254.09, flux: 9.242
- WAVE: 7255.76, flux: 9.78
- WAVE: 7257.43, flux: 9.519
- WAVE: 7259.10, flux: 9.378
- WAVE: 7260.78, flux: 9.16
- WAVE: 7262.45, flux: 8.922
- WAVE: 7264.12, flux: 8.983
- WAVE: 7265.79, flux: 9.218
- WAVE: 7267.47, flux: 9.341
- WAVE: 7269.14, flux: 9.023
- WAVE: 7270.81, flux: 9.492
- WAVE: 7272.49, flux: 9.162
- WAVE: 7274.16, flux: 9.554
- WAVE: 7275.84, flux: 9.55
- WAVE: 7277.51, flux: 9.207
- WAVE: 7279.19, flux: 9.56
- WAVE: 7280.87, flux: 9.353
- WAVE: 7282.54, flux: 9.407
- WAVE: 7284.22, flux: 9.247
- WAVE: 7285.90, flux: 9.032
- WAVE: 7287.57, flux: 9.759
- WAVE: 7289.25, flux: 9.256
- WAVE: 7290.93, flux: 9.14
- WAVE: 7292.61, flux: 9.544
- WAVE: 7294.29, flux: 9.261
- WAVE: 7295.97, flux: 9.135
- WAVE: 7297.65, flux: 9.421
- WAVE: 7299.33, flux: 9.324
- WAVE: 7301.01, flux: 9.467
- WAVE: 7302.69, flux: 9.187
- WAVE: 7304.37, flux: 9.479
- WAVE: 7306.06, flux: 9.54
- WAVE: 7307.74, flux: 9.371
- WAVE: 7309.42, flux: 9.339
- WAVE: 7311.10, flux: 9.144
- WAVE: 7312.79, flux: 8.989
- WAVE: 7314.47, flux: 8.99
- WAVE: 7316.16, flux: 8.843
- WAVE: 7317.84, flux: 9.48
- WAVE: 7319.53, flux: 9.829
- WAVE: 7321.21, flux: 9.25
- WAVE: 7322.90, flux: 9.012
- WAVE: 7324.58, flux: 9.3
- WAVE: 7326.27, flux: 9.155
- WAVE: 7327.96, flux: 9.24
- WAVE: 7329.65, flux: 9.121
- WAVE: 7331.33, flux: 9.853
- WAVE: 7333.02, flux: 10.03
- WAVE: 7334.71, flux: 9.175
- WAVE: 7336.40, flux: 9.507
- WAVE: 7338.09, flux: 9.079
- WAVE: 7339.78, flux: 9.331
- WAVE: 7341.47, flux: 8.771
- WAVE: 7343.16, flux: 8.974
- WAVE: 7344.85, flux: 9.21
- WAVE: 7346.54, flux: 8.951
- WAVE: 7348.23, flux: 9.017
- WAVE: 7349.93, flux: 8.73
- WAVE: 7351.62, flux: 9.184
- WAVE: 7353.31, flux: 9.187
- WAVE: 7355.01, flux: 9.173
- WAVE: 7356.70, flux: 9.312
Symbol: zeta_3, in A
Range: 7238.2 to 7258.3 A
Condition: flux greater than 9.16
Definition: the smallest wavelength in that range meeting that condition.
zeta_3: 7240.74 A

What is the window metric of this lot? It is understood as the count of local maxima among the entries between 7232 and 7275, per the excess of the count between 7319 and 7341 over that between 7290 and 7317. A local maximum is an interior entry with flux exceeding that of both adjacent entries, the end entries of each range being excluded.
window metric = -6.0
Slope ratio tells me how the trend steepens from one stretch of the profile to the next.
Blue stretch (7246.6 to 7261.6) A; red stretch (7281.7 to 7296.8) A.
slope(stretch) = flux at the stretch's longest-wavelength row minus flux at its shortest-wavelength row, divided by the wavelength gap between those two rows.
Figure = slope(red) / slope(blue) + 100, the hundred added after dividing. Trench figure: 99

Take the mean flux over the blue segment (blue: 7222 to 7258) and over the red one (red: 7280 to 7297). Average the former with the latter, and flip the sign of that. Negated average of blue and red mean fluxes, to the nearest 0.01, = -9.25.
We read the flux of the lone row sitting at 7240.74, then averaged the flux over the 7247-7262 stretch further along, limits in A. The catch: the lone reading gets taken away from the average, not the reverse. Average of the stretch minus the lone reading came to 0.02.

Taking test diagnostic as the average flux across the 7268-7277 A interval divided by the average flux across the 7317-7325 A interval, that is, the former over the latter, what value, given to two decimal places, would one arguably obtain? 1.00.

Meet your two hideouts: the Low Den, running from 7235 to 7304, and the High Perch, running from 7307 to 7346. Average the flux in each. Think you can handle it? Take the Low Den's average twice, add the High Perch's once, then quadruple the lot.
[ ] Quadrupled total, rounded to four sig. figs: 111.2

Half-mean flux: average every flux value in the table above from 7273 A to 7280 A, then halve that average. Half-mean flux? 4.73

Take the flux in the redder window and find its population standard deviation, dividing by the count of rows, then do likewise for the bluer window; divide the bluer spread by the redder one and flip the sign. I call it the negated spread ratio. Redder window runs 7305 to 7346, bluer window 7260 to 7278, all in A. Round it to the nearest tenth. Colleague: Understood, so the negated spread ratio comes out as -0.7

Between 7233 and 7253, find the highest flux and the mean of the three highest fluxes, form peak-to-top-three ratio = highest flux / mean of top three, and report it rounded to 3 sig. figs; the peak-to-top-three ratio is 1.03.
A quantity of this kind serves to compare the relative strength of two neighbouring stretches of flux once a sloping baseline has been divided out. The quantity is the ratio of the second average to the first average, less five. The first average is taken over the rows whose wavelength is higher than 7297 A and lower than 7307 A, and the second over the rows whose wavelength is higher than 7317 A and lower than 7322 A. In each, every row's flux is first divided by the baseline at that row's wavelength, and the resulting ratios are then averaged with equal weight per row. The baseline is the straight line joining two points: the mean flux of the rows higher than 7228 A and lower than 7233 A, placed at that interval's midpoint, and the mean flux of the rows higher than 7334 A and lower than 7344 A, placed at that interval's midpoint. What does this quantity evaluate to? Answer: -3.98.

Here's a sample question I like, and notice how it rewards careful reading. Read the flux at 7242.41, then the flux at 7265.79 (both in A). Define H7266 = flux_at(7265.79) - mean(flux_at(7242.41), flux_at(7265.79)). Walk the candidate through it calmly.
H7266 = -0.22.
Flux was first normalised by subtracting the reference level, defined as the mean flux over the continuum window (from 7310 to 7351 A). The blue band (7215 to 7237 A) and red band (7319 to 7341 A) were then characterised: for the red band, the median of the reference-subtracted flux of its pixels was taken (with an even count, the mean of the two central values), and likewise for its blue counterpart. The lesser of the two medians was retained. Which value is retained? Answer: -0.16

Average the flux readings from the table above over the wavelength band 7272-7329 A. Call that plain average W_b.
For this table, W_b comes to 9.31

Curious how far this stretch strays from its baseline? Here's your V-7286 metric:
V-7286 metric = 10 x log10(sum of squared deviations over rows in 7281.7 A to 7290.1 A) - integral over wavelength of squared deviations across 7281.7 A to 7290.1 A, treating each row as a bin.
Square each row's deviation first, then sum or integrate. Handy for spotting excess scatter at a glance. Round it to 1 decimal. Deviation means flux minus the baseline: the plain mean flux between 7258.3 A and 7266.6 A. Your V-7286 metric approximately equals -3.8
